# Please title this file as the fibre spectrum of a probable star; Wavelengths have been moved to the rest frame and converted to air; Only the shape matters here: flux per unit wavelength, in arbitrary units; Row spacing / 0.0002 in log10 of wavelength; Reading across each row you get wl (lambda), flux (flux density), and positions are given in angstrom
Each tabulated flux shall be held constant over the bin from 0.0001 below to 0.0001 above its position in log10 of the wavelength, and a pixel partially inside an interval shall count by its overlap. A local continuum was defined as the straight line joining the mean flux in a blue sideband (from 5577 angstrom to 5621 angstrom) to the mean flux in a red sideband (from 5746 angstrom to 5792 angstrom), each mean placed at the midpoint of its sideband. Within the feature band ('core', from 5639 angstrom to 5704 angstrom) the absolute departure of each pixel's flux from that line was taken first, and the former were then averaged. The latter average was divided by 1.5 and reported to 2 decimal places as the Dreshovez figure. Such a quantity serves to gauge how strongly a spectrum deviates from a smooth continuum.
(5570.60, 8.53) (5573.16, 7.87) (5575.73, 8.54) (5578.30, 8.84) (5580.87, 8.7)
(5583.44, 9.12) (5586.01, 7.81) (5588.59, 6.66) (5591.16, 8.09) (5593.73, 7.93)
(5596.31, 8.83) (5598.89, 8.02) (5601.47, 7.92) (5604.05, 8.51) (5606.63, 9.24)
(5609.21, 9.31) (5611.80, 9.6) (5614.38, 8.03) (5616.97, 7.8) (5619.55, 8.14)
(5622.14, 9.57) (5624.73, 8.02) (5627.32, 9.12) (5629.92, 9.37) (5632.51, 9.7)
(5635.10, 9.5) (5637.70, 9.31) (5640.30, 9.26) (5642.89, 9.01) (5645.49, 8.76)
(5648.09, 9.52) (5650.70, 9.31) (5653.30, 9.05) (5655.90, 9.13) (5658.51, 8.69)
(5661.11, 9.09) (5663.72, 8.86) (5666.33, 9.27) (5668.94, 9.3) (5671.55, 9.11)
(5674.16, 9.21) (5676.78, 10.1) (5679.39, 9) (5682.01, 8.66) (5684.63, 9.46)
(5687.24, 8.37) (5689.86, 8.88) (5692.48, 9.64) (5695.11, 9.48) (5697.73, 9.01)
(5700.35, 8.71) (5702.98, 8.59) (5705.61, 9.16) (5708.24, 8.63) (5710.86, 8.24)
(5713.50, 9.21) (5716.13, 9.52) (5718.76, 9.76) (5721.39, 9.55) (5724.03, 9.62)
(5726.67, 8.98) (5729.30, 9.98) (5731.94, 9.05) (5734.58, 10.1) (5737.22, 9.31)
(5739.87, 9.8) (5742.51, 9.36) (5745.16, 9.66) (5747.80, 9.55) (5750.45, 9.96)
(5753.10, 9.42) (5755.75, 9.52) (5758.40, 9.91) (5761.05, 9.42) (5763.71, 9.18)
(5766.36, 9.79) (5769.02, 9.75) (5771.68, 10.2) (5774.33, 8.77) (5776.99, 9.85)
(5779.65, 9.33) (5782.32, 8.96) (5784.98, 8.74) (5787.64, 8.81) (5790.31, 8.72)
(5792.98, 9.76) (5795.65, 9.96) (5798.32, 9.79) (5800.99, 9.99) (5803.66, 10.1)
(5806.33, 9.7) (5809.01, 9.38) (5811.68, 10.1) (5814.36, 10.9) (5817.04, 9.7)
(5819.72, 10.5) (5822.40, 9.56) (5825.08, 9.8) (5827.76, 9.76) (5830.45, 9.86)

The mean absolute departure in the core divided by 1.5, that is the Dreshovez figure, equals 0.27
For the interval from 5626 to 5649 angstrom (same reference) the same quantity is 0.44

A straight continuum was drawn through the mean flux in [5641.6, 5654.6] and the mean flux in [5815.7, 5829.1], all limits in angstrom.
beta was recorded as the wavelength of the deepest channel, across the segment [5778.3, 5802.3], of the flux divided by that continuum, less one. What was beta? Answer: 5790.31 angstrom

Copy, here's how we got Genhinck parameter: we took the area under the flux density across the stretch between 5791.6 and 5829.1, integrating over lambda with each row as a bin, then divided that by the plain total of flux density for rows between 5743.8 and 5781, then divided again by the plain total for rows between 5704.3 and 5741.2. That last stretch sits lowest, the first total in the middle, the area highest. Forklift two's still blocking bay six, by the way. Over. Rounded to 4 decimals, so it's 0.0212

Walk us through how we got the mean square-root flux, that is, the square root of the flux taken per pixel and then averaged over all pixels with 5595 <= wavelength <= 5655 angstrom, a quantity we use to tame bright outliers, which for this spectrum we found 2.98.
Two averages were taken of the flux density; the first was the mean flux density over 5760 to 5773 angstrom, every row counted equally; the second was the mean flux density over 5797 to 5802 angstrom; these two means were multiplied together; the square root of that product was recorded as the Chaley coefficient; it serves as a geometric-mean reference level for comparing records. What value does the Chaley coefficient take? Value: 9.78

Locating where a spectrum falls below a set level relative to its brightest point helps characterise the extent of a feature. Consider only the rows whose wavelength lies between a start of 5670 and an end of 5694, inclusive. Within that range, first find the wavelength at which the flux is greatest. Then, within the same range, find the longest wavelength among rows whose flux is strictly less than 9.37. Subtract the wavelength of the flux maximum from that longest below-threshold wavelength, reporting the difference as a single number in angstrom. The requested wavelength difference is 13.1 angstrom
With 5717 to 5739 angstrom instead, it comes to 2.6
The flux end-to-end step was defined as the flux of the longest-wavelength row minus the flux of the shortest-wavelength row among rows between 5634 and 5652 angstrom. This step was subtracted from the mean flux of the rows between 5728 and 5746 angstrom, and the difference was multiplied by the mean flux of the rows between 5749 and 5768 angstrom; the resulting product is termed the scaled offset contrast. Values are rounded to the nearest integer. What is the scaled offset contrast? 94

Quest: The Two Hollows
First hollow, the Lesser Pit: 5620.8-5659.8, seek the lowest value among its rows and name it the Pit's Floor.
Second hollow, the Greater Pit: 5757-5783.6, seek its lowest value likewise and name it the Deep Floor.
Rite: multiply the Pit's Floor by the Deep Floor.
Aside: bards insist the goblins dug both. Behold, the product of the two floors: 70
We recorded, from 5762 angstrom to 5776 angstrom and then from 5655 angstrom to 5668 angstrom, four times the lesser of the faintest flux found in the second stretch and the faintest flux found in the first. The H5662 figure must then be 34.8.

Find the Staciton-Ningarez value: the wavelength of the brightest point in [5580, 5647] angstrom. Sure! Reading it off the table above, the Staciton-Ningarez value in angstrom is 5632.51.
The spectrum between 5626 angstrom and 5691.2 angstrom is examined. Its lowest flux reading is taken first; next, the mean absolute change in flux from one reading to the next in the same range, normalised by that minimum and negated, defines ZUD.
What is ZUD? -0.047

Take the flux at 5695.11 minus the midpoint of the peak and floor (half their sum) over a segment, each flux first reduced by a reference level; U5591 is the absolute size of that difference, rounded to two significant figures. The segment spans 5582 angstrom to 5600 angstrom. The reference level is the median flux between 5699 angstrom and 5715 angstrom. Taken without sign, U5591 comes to 1.6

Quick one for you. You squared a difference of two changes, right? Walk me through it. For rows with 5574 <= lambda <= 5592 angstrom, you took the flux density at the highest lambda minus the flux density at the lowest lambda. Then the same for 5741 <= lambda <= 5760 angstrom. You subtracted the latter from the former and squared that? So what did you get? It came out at 1.0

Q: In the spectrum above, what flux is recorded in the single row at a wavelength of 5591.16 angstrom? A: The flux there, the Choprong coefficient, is 8.09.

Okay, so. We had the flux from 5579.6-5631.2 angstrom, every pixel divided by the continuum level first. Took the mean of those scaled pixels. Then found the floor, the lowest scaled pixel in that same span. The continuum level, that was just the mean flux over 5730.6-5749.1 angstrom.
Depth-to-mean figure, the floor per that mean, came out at 0.78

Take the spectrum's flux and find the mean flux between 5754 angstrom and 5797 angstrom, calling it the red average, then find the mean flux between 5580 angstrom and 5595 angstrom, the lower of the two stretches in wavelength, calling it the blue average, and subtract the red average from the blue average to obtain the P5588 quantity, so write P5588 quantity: -1.4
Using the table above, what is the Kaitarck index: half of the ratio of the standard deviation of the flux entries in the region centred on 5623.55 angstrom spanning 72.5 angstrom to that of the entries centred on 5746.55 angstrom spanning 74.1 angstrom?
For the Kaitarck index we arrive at 0.85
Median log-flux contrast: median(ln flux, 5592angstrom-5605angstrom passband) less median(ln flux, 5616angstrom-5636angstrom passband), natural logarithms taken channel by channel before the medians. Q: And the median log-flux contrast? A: -0.14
